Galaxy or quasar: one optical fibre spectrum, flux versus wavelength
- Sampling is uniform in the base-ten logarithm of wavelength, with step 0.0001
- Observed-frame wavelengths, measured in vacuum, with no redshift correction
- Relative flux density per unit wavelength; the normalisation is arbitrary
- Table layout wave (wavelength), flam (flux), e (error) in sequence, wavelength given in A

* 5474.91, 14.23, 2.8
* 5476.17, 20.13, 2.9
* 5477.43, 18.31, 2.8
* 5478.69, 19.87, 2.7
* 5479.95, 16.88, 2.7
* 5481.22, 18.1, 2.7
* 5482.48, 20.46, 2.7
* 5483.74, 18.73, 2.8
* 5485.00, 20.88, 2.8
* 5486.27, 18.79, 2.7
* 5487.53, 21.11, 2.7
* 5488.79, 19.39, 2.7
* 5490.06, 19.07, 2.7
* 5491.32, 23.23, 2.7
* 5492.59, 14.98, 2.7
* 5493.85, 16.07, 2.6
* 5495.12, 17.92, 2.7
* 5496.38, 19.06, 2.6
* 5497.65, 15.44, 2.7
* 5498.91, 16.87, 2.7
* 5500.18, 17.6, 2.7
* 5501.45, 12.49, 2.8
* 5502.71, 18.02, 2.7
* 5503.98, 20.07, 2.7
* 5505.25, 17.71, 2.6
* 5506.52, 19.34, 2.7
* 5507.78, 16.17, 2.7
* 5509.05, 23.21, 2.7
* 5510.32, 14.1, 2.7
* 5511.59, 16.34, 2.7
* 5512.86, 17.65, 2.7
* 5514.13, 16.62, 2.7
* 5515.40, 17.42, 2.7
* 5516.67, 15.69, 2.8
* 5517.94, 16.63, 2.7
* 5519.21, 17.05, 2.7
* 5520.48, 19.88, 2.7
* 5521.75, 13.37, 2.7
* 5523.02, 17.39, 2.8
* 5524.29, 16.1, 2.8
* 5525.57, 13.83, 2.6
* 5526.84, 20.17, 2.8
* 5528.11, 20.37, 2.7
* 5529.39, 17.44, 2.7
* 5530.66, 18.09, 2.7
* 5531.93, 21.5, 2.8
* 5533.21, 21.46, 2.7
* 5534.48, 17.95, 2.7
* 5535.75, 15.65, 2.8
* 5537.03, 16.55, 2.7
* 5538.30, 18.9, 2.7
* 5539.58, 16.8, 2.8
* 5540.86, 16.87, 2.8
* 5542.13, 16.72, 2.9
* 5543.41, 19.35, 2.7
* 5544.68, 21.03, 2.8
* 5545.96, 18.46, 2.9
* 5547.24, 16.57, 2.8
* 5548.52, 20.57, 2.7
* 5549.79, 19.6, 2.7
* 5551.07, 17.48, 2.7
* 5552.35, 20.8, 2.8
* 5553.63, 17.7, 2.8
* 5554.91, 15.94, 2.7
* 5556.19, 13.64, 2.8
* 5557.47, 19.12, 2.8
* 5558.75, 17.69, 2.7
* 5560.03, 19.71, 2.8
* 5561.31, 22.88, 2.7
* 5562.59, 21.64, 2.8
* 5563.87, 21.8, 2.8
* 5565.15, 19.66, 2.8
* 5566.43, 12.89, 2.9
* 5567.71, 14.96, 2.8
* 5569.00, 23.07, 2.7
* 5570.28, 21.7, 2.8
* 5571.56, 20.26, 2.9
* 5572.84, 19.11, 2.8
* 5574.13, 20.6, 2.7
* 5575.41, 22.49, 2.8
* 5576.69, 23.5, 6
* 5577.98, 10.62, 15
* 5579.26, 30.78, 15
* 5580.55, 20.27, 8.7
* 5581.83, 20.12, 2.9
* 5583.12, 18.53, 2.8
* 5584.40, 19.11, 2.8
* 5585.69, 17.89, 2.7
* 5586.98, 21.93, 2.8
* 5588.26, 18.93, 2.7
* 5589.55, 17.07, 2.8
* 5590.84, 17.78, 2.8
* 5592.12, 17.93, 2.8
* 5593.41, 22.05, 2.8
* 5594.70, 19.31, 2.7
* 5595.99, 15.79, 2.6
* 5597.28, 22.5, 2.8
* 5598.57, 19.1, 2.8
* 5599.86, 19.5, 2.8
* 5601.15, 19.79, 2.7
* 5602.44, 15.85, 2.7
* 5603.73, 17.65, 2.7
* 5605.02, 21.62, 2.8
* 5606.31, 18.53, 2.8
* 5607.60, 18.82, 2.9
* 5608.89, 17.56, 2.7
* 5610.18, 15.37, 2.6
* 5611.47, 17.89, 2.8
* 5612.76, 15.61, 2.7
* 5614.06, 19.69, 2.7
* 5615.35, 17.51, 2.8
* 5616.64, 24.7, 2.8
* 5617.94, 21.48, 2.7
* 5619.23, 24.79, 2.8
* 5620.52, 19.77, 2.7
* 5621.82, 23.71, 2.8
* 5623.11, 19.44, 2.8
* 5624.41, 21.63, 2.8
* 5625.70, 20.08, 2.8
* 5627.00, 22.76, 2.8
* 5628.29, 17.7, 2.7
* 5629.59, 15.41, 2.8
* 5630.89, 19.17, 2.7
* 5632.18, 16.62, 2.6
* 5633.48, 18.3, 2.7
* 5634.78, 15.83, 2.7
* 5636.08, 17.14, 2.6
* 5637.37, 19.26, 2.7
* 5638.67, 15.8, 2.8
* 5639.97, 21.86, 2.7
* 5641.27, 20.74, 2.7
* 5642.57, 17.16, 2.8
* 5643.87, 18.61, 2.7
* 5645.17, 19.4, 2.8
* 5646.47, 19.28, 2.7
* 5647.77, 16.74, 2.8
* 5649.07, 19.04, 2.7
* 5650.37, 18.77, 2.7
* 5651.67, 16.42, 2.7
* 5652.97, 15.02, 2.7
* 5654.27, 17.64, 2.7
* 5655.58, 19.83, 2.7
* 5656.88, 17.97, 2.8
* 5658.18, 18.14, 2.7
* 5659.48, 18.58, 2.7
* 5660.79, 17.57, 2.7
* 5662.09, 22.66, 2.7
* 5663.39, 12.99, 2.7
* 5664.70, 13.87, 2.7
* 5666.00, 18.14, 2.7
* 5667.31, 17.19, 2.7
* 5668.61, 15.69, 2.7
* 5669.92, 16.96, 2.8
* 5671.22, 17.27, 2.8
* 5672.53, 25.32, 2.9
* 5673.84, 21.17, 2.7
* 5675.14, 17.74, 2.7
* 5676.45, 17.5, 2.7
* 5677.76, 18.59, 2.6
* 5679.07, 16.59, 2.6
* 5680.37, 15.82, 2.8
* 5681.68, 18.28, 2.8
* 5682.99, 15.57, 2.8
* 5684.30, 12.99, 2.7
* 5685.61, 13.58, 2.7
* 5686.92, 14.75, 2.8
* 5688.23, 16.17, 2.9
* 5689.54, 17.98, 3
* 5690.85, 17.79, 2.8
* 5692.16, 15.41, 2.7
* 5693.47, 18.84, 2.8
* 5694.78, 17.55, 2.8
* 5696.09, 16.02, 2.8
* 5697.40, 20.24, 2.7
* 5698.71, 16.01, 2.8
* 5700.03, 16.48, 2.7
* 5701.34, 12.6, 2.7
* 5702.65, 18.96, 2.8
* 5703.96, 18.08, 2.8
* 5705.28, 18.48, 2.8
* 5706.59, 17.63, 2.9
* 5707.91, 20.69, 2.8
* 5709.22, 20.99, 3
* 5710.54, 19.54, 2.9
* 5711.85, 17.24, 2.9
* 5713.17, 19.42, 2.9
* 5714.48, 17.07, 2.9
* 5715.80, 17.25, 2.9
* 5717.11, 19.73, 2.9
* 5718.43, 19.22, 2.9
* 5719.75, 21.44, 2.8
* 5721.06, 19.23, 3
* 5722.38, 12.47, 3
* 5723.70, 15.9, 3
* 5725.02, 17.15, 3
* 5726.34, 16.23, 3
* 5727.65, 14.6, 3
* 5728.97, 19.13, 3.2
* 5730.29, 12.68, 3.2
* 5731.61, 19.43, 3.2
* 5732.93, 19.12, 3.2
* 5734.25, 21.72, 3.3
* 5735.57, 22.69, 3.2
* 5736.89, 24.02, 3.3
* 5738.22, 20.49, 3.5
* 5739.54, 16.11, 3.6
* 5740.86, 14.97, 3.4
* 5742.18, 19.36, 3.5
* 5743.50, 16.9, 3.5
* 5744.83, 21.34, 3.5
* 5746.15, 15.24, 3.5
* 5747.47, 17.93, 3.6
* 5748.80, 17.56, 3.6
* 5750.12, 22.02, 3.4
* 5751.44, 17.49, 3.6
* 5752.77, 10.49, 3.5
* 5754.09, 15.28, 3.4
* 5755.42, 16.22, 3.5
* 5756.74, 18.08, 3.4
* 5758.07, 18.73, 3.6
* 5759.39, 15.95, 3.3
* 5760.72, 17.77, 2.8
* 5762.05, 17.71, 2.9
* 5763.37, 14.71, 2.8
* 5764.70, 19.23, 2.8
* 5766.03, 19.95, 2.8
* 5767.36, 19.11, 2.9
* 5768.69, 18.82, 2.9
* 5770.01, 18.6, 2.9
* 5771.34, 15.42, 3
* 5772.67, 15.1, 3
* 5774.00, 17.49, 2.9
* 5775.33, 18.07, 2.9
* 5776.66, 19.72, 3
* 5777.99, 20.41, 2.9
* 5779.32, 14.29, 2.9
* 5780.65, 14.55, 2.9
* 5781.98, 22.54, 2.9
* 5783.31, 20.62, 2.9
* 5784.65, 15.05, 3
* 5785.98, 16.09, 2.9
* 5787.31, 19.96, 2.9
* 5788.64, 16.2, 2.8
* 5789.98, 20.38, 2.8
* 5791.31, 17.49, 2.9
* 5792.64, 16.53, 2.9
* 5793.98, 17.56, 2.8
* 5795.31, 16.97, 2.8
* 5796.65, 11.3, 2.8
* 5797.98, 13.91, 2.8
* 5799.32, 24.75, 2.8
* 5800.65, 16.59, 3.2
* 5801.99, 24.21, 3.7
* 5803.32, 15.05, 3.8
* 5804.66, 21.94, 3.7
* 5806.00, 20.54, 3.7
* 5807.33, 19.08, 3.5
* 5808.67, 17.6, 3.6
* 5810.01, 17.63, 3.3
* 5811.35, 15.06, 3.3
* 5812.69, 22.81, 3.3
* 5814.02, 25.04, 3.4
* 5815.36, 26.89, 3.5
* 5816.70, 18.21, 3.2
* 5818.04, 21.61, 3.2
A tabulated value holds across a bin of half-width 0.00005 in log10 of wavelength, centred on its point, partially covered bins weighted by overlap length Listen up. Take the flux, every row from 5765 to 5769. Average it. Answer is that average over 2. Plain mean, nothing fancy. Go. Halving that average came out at 9.65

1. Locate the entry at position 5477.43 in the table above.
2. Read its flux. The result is 18.31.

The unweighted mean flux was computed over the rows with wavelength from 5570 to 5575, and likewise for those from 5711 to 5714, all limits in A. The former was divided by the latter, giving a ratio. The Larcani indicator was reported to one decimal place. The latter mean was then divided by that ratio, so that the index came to 16.5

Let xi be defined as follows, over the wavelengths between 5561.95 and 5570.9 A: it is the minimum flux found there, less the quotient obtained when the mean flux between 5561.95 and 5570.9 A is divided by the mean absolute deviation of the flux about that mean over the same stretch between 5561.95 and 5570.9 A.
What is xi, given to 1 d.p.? 6.7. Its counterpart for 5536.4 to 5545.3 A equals 4.4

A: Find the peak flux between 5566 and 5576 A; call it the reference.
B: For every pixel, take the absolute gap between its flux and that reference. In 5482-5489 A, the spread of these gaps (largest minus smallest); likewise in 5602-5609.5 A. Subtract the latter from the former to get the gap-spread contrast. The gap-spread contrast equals -3.4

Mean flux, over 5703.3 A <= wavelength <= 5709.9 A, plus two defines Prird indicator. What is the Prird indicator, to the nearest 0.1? 21.2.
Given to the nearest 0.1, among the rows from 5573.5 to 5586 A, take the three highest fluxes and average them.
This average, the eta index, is 25.6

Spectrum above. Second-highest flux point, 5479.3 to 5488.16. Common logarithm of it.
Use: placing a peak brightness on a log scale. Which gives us 1.32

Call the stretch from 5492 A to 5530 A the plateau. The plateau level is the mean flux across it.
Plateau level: 17.2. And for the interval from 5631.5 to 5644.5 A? 18.1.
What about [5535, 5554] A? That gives 18.2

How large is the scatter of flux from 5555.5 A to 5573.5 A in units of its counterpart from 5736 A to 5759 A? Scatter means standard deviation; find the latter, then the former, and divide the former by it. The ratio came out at 1.0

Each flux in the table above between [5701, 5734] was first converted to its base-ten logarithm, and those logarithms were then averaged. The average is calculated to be 1.25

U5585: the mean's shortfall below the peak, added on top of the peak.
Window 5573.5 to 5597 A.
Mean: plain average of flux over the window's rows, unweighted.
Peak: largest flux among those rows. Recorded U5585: 42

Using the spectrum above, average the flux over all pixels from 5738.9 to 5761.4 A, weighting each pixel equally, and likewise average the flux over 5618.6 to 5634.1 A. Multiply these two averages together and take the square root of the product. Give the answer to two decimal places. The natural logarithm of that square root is 2.92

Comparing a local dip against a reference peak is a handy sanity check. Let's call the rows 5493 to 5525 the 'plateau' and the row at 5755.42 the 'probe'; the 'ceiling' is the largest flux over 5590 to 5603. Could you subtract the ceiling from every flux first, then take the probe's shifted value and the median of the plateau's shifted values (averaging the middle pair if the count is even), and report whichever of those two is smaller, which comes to -6.3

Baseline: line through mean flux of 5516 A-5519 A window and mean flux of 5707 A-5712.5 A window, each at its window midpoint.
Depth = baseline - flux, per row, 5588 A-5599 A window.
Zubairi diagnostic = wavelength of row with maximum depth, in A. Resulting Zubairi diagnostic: 5595.99 A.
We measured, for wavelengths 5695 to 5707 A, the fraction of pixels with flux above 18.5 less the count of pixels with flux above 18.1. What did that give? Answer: -2.8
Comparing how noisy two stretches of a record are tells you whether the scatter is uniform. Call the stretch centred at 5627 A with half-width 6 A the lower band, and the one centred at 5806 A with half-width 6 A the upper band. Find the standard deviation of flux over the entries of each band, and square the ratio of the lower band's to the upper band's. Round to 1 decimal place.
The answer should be 0.8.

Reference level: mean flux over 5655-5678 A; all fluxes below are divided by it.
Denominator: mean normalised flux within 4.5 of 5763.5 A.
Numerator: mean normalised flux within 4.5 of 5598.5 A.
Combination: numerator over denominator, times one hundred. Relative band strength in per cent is 106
